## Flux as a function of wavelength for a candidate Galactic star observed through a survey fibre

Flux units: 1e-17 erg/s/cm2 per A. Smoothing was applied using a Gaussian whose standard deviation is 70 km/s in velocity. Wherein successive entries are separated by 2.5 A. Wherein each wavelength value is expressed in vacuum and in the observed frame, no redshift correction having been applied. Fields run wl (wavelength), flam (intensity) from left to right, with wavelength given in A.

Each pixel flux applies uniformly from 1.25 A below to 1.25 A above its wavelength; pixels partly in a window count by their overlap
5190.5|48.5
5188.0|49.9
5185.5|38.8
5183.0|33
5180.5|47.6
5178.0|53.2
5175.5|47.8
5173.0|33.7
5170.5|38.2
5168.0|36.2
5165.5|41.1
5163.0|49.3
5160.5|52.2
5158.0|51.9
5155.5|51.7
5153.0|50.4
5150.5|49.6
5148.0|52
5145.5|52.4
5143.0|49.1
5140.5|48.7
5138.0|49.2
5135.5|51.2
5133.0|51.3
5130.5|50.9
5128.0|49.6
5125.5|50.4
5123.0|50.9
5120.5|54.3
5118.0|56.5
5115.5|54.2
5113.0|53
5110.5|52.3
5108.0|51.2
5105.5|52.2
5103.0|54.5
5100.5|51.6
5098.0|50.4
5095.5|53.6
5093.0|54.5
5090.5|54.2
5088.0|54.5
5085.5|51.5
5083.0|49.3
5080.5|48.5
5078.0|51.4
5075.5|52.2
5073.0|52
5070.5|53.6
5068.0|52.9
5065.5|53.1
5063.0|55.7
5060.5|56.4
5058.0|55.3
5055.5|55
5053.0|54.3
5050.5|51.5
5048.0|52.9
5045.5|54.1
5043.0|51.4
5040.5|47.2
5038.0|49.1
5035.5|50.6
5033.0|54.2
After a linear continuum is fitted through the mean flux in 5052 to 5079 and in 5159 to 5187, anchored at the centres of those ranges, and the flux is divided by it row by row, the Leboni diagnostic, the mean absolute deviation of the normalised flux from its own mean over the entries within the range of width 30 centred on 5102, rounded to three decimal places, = 0.021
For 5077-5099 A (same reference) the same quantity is 0.045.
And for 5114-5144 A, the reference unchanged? 0.028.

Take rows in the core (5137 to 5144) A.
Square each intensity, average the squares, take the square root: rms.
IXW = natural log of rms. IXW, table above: 3.89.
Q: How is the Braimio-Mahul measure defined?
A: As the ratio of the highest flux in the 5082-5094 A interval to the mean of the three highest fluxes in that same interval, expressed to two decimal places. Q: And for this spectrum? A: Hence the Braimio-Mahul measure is 1.00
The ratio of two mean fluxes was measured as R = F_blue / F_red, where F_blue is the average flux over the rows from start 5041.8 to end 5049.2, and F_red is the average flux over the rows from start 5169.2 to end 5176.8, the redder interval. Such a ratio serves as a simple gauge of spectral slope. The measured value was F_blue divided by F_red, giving 1.32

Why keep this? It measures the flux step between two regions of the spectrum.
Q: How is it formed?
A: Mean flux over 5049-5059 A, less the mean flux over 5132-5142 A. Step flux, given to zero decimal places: 4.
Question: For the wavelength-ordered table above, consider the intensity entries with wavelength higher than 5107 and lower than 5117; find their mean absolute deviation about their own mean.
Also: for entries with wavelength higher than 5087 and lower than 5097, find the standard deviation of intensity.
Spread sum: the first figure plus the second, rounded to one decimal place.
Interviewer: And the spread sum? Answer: 1.3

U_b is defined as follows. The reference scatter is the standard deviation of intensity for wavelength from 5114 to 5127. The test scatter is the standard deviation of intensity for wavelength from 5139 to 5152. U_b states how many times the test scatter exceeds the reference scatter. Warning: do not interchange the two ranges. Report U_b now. 0.67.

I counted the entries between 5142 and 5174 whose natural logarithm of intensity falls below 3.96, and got 13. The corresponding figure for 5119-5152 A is 12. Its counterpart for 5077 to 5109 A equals 8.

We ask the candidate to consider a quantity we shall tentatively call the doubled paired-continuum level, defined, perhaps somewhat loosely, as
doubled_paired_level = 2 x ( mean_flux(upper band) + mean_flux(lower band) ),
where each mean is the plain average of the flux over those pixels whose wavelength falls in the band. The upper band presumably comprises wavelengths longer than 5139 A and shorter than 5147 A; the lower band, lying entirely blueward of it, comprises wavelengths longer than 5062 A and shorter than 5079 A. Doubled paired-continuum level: 206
